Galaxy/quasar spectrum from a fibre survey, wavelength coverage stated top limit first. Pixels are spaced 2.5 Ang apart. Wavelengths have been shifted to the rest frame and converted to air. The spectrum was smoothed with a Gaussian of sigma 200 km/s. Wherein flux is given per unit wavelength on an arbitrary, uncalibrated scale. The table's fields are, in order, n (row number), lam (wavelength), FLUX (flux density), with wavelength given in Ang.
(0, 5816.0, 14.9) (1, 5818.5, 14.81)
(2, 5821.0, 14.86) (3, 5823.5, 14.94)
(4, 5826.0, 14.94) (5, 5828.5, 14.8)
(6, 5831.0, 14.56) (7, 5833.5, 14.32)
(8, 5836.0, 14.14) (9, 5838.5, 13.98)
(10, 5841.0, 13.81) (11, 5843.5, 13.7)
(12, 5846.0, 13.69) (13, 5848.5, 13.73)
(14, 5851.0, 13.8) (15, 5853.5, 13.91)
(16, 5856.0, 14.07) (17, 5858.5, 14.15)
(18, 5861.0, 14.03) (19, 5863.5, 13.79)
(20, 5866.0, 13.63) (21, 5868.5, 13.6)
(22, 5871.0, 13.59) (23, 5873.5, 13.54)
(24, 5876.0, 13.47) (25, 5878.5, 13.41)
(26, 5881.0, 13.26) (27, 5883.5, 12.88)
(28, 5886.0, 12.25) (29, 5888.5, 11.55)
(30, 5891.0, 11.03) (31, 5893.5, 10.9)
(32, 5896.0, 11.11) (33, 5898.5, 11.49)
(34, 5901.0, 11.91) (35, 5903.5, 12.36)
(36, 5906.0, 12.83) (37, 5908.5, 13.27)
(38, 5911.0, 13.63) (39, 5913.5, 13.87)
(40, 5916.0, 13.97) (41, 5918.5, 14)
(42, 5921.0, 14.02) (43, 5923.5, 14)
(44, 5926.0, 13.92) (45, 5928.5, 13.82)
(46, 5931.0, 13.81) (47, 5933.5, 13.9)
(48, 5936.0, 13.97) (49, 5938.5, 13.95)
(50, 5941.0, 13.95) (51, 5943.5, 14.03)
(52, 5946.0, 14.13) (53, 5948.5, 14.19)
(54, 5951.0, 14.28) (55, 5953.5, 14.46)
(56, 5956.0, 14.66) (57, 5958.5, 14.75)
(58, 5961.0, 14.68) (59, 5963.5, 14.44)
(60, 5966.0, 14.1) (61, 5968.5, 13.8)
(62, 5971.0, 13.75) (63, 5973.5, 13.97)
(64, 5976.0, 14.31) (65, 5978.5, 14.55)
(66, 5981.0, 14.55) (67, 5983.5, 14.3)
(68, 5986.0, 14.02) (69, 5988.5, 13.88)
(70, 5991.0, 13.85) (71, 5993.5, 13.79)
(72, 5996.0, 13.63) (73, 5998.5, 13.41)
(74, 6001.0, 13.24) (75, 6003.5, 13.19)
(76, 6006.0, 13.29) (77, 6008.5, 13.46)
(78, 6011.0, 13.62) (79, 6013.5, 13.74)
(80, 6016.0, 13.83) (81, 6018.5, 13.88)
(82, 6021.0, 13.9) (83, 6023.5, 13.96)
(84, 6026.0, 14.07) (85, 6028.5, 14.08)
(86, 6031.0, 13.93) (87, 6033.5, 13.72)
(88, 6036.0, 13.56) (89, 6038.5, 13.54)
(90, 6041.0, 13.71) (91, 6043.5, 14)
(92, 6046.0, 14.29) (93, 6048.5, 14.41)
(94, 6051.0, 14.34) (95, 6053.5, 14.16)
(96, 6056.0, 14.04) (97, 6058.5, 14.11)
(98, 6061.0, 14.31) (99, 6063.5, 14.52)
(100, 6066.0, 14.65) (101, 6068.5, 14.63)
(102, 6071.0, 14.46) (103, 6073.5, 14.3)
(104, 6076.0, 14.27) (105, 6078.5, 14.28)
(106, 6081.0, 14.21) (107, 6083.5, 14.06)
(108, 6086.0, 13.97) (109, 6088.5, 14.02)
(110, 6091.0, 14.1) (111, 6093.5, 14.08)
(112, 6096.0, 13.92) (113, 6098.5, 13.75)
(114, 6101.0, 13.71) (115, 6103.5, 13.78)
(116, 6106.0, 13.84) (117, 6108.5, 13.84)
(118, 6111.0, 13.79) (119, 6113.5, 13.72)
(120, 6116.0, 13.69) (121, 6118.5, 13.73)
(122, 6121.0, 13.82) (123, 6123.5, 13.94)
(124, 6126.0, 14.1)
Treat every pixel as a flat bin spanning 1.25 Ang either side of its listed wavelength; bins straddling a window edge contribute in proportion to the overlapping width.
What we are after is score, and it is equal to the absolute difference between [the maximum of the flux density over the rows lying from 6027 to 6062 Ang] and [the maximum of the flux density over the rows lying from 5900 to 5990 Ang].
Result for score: 0.34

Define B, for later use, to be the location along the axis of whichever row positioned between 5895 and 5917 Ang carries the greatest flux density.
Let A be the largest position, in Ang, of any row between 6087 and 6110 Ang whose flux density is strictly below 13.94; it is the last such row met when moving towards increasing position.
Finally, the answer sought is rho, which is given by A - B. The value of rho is 192.5 Ang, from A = 6108.5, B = 5916.0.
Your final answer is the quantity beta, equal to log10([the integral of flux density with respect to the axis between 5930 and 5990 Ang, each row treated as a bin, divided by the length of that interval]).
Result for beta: 1.15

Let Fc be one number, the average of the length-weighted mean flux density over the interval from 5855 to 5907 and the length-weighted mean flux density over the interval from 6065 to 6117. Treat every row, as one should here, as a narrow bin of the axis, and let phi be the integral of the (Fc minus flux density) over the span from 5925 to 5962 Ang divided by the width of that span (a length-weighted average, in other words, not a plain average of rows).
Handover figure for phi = -0.74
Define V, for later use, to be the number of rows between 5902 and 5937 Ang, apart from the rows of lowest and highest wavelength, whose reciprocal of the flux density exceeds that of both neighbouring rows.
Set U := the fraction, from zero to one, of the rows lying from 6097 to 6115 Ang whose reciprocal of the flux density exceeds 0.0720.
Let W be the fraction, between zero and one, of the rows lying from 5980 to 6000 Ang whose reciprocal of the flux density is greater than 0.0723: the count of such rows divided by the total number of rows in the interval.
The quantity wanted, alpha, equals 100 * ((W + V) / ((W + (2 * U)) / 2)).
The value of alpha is 116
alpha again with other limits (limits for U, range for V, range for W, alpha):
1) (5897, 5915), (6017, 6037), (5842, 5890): 57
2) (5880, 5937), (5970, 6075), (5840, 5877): 351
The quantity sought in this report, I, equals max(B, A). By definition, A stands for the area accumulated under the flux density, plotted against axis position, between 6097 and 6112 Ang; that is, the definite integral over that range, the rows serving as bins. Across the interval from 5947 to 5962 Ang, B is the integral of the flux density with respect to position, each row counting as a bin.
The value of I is 217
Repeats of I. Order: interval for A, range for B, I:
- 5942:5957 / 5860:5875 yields 214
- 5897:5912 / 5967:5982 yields 212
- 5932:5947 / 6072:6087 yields 213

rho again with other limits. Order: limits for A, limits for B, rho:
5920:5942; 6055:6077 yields -132.5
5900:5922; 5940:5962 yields -45.0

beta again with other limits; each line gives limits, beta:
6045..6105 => 1.15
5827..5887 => 1.14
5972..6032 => 1.14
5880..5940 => 1.11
